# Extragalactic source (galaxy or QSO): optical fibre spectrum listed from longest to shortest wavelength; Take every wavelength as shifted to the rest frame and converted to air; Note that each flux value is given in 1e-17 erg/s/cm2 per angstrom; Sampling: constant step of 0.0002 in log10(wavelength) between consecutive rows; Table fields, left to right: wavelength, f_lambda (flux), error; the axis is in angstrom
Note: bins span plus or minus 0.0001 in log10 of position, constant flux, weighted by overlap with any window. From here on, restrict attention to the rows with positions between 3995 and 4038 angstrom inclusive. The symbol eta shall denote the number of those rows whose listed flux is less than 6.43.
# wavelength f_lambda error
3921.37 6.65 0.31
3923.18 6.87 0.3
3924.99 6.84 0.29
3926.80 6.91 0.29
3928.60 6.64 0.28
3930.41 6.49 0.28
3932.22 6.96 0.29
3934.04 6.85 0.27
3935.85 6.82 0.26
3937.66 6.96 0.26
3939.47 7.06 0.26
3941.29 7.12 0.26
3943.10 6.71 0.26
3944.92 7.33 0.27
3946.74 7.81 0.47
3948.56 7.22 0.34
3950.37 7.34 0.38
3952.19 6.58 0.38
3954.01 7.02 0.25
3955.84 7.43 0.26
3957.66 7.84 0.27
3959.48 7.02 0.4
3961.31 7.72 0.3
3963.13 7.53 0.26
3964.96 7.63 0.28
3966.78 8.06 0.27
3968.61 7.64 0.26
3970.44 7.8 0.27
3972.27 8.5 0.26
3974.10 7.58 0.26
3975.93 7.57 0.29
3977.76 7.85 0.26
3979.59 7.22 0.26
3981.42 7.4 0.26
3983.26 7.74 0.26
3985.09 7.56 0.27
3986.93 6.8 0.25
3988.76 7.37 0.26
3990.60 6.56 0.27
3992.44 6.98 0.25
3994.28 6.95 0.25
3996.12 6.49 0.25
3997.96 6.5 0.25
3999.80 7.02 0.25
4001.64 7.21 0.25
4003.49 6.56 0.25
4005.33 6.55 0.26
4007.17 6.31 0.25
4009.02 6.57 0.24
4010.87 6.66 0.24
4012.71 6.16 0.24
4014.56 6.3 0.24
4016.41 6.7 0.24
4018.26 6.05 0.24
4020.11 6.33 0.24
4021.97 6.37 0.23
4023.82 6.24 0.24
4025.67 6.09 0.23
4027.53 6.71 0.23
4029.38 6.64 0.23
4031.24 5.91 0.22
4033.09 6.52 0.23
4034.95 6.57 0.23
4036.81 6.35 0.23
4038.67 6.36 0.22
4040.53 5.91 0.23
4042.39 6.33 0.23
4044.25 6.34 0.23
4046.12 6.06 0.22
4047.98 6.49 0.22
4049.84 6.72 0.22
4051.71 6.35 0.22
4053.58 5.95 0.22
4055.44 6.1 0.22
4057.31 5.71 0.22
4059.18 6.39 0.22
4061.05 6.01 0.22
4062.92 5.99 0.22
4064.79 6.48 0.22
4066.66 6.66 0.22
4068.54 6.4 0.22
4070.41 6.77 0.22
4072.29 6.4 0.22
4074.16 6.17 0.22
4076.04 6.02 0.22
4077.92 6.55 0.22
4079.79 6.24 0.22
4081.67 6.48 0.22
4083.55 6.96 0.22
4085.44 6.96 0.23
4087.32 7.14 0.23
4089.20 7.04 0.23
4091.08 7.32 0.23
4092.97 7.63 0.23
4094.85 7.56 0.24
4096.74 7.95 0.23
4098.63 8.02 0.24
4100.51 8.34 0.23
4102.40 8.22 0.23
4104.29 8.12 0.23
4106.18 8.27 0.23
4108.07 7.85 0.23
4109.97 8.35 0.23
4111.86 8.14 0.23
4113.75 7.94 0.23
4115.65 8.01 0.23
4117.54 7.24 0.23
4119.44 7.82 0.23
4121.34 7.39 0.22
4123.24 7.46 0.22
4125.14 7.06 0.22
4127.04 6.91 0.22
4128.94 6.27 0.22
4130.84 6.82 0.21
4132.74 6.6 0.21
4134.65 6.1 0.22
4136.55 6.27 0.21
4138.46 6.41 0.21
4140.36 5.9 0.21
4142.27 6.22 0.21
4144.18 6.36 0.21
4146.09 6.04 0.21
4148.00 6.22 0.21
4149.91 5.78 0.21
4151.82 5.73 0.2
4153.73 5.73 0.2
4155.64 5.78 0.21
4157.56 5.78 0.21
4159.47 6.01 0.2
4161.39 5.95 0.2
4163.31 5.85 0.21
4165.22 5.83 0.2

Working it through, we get 10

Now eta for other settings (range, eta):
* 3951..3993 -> 0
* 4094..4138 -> 3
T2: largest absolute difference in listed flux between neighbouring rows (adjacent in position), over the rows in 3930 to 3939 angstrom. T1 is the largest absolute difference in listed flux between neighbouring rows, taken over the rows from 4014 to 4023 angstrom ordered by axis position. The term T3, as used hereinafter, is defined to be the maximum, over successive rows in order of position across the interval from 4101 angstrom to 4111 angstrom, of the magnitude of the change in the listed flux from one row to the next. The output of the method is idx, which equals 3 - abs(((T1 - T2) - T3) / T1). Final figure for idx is 2.51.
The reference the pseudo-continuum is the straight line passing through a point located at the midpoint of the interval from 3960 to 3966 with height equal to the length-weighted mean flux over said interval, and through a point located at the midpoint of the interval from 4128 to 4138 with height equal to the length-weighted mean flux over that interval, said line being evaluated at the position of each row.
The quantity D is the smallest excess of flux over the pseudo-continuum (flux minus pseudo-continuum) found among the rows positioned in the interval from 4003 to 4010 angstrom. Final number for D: -1.0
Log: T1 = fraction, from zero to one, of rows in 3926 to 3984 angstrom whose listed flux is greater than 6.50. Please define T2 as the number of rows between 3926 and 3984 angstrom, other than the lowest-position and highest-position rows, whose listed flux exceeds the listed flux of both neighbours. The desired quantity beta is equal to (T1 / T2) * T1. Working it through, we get 0.10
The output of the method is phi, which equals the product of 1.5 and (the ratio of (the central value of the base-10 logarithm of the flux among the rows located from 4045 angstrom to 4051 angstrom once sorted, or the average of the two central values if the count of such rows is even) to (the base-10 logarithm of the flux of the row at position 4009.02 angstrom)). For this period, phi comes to 1.49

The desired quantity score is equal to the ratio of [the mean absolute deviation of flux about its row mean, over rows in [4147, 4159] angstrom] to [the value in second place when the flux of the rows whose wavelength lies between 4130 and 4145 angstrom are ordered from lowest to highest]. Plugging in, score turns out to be 0.021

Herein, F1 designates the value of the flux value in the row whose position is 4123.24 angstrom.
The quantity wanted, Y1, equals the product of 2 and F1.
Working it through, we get 14.9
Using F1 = 7.46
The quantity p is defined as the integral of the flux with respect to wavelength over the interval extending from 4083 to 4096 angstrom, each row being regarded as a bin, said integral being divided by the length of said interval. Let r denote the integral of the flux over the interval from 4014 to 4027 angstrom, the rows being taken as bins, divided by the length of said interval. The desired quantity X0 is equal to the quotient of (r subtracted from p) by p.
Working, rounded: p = 7.2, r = 6.31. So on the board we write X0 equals 0.13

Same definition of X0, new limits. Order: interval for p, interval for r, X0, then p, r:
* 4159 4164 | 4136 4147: -0.05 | 5.9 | 6.20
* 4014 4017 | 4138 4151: 0.06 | 6.5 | 6.12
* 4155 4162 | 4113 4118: -0.32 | 5.9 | 7.77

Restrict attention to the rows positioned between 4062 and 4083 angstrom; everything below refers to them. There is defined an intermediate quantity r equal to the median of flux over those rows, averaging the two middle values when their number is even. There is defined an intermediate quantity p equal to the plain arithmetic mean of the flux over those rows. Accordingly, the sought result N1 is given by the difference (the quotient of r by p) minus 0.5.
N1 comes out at 0.503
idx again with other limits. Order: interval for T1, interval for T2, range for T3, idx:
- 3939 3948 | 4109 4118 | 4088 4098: 2.13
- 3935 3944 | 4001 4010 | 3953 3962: 0.41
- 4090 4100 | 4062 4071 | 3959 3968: 0.95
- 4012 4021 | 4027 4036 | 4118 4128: 2.22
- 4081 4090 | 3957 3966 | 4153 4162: 1.81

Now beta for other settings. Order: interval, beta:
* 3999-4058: 0.01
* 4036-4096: 0.01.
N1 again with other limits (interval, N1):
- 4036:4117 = 0.448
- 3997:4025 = 0.500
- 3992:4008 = 0.475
